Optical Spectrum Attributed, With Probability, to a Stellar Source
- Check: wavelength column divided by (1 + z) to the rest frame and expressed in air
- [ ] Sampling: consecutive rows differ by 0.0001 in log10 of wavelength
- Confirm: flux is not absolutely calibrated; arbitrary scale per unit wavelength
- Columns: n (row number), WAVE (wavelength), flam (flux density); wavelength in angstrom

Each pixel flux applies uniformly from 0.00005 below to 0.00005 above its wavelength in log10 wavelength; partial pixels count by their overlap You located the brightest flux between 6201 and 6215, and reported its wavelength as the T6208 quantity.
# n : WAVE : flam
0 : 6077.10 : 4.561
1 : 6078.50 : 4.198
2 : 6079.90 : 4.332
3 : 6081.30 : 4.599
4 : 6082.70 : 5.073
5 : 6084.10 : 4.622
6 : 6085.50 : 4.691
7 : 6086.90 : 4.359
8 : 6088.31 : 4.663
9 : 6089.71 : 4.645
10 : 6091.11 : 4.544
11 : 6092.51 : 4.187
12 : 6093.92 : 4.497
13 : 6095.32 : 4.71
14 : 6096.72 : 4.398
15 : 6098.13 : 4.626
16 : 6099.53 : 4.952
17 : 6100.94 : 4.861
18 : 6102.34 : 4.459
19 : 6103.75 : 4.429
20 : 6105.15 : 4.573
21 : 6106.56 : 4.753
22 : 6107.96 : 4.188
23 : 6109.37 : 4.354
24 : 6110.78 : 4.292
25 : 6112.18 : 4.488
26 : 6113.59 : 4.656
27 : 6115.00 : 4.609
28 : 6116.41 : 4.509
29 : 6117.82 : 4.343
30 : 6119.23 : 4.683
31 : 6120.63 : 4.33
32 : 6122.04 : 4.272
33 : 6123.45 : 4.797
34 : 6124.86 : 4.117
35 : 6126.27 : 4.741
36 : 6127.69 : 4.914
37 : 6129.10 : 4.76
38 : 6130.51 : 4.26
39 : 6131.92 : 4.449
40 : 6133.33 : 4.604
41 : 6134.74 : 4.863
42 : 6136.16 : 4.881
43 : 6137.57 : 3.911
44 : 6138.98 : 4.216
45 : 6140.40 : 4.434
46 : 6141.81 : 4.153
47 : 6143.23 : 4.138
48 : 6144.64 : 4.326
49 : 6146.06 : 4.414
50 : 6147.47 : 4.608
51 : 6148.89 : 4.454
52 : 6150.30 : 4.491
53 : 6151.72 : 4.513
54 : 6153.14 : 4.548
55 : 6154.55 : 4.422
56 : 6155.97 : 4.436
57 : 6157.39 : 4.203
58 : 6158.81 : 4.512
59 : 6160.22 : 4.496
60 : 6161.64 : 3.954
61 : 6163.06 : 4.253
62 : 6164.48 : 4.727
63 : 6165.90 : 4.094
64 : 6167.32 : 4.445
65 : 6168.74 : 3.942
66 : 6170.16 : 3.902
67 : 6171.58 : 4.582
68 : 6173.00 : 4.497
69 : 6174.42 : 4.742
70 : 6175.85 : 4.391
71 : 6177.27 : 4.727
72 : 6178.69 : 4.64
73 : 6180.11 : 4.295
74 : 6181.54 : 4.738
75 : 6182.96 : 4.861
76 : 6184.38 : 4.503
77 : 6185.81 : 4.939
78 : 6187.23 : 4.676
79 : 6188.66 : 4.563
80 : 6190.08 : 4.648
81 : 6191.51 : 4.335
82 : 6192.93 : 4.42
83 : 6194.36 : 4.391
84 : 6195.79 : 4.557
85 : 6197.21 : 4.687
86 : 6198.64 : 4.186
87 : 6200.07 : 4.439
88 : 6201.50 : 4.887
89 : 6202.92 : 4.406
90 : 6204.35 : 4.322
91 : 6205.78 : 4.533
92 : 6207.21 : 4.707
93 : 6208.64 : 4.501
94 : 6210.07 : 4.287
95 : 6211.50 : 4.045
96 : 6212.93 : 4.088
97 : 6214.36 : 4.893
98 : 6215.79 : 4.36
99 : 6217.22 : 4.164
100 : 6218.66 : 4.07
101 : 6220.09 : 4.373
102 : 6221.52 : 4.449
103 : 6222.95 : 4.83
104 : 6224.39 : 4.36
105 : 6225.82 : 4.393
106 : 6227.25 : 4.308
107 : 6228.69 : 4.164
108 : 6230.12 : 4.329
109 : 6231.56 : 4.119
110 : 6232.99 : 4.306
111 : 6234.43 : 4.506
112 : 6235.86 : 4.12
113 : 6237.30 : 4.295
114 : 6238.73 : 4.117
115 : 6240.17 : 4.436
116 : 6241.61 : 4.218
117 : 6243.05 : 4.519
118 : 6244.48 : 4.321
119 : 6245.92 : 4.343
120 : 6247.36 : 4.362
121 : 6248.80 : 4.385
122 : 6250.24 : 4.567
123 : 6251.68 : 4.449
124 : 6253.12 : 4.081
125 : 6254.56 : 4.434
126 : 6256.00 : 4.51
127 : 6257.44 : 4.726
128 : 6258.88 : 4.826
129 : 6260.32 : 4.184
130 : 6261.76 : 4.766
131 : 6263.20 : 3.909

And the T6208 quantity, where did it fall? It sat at 6214.36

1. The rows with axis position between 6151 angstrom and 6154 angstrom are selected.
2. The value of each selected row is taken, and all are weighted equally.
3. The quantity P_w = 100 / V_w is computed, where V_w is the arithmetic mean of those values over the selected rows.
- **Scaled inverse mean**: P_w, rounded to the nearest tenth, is 22.1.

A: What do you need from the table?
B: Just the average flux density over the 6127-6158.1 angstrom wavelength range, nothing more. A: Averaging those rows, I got 4.45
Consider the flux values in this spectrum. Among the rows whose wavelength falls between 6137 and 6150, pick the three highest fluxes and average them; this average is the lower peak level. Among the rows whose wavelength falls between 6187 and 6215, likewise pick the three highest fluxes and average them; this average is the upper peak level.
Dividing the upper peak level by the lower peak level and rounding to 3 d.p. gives 1.073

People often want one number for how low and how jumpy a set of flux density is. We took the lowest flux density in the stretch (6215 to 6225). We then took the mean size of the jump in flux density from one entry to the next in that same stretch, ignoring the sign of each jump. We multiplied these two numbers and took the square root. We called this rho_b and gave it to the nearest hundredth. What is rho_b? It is 1.02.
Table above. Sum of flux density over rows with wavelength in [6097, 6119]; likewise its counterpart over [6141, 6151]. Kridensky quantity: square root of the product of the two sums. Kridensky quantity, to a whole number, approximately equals 46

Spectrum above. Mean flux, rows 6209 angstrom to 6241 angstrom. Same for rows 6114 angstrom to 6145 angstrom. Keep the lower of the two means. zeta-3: 4.32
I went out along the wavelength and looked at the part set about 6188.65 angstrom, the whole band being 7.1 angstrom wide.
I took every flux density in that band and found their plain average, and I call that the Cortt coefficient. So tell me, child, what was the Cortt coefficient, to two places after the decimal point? 4.63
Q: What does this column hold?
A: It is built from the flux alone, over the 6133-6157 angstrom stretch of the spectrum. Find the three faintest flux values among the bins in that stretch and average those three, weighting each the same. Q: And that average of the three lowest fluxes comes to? 4.07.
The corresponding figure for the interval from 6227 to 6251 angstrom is 4.12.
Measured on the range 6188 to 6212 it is 4.17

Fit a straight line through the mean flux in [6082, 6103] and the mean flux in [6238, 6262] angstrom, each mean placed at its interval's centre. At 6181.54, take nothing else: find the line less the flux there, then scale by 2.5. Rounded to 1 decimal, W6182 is -0.6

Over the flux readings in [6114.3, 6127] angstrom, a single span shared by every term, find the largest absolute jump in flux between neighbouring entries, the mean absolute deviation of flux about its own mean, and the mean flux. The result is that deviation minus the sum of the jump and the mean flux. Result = -4.97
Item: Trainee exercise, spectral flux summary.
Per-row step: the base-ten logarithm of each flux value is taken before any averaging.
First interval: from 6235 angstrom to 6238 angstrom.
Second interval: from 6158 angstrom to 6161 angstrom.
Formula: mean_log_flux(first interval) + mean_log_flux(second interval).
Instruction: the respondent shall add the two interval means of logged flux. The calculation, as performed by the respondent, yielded 1.278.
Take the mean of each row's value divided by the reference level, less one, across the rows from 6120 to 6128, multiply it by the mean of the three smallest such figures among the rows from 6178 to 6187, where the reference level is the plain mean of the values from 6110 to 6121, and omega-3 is 0.0000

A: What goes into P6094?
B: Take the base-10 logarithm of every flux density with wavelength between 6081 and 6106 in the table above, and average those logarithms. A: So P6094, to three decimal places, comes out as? 0.663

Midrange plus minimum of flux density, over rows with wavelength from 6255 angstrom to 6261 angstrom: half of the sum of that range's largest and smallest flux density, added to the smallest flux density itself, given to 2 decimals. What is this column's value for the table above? 8.69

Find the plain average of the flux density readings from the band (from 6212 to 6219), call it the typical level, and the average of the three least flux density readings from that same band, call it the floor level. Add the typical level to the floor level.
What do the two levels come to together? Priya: 8.4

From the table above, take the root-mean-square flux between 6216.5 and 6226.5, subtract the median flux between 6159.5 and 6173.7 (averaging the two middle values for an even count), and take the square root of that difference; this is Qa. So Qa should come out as 0.184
